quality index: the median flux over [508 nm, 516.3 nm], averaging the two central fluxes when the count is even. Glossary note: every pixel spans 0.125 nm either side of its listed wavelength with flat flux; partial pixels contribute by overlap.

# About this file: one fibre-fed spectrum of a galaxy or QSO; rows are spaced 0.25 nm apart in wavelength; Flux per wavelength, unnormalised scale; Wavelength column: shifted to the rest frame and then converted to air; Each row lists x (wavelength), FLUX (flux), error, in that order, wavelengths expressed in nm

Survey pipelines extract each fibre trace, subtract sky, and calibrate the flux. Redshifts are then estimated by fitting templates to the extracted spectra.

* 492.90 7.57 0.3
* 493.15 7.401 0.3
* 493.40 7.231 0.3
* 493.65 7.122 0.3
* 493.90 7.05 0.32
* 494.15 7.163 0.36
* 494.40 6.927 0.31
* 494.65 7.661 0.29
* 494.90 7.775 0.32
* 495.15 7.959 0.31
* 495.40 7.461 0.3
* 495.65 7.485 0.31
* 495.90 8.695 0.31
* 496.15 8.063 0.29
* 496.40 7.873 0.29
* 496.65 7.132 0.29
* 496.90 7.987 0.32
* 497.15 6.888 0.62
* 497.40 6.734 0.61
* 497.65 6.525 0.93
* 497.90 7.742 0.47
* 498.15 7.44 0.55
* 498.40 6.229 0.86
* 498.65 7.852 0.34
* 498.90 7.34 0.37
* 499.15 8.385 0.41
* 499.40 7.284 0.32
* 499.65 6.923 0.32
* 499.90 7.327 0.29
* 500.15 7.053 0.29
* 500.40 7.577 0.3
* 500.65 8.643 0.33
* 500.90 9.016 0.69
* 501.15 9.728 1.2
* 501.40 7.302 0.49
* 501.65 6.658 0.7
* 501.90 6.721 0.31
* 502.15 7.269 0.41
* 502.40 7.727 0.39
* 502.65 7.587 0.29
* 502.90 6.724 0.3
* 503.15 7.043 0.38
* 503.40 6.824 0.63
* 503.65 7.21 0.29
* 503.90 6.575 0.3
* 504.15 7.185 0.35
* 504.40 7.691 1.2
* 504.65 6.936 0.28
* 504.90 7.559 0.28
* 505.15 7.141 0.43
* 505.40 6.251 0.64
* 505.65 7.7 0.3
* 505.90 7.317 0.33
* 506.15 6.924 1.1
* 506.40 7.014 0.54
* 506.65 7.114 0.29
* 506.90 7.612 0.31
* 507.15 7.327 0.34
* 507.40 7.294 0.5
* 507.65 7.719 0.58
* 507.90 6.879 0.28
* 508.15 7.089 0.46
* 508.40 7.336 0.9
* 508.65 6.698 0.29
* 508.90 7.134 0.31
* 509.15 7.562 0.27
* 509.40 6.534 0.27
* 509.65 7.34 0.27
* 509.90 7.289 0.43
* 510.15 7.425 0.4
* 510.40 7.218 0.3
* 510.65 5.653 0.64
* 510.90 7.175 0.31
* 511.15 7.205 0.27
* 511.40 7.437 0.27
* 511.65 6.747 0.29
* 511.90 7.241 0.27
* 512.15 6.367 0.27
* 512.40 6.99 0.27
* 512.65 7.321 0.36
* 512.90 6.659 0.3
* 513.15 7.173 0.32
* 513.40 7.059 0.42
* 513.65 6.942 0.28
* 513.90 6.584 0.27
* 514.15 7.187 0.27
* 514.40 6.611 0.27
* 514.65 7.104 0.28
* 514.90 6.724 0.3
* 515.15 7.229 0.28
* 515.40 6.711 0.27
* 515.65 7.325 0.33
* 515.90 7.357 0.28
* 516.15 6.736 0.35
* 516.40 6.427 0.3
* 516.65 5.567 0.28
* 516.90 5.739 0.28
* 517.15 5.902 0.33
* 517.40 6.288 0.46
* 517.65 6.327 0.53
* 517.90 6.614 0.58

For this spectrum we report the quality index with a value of 7.13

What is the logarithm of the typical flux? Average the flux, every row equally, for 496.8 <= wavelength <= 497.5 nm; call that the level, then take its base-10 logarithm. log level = 0.86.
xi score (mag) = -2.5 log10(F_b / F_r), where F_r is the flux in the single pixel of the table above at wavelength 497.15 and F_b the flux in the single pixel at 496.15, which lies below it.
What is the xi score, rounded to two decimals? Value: -0.17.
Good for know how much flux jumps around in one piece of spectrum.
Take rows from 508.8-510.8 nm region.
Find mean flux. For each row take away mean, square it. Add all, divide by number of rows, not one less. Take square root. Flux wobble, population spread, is 0.59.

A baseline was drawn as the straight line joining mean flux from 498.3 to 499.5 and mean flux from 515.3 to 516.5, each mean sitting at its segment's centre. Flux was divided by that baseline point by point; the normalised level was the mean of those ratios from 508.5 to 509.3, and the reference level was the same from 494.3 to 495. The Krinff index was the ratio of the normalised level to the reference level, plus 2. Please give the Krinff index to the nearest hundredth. 3.01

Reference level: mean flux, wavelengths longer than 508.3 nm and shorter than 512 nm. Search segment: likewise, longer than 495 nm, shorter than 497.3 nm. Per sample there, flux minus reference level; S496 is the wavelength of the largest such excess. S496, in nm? 495.90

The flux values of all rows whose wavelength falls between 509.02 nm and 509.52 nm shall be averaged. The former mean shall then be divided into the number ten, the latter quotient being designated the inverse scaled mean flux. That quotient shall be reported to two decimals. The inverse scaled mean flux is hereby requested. 1.42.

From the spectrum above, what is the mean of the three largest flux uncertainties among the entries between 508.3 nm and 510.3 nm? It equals 0.58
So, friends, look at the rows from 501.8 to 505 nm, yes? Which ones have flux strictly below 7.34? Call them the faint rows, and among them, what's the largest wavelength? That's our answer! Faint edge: 504.65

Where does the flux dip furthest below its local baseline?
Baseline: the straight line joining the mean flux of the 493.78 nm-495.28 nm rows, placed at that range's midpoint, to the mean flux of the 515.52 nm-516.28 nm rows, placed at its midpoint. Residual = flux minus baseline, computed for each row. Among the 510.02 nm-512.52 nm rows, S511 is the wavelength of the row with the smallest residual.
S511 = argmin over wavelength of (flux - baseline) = 510.65 nm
